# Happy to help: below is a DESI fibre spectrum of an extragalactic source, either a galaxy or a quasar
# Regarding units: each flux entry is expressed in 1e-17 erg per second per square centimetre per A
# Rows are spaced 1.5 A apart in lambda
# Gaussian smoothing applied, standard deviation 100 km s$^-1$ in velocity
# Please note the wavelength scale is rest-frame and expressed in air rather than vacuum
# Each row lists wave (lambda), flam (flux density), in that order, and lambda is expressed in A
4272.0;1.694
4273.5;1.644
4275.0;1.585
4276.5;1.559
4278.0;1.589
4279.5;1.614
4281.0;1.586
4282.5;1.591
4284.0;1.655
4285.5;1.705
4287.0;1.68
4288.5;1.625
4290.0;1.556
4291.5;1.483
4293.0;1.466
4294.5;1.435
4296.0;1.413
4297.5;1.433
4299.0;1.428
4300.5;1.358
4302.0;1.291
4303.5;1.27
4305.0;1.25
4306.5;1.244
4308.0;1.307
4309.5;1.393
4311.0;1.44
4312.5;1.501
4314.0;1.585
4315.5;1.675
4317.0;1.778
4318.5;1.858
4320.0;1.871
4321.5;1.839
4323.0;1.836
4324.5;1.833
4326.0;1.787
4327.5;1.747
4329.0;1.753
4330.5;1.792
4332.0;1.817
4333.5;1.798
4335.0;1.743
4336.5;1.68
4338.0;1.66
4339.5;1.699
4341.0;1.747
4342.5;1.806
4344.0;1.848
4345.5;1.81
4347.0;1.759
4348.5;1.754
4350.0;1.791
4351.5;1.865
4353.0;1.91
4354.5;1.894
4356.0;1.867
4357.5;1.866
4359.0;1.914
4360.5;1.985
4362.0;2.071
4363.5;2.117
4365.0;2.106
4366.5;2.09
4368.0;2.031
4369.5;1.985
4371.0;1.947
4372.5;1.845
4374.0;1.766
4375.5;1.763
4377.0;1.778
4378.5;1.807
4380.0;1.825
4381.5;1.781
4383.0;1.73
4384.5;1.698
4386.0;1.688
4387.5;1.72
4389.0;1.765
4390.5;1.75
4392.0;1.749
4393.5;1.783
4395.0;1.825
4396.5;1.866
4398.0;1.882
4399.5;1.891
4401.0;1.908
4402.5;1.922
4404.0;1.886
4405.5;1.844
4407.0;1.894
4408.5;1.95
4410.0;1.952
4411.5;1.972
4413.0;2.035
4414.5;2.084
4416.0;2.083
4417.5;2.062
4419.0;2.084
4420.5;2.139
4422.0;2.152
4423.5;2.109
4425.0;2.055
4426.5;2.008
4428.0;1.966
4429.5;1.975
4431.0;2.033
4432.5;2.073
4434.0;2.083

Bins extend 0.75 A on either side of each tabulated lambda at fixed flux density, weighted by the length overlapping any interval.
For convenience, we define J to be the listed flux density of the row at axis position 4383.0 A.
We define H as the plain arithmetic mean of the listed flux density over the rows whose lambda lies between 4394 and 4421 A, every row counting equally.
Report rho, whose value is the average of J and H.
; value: 1.84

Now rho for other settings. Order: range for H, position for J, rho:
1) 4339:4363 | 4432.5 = 1.96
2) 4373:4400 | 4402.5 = 1.85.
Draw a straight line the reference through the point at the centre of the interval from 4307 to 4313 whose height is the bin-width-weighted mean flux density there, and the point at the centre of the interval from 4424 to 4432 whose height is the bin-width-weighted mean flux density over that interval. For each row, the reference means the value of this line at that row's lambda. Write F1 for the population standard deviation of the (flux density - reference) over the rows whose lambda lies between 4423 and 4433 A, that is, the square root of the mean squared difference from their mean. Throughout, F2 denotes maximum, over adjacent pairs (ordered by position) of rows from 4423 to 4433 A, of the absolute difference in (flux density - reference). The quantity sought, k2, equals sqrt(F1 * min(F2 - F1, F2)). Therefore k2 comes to 0.020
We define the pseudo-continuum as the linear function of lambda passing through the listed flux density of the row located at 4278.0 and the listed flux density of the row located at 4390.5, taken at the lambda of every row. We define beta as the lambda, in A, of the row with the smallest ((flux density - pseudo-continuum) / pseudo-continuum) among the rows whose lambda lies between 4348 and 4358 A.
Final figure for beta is 4348.5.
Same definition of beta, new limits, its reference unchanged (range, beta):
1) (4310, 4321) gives 4311.0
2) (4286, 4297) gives 4296.0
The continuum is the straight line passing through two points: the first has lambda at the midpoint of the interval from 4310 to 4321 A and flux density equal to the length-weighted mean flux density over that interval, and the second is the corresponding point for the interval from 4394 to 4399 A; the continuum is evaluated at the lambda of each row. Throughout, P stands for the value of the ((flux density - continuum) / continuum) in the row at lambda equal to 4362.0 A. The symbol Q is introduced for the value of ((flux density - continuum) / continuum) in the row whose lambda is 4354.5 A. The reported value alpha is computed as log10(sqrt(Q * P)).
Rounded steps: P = 0.17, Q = 0.08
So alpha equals -0.9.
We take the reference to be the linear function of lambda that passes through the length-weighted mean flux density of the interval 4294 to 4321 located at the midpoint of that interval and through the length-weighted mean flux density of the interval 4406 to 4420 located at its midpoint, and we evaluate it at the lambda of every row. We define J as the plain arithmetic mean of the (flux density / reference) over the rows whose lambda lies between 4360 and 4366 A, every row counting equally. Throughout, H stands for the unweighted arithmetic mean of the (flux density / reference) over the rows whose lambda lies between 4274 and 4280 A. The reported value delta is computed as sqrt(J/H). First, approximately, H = 1.198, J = 1.178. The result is 0.99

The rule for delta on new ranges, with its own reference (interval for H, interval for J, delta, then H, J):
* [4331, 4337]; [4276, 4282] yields 1.05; 1.091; 1.191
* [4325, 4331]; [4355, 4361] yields 0.99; 1.118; 1.100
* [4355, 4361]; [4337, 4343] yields 0.98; 1.100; 1.051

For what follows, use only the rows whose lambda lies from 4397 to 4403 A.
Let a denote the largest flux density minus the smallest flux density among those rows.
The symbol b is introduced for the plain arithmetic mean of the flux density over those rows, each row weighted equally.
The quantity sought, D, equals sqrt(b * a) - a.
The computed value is 0.236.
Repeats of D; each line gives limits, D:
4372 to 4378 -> 0.301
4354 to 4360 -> 0.253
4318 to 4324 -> 0.220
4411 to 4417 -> 0.366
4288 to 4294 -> 0.335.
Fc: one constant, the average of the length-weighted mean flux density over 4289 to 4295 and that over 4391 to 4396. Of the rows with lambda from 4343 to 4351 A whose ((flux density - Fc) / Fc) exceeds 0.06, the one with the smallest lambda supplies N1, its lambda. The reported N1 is 4344.0 A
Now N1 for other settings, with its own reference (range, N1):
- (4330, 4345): 4330.5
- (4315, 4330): 4317.0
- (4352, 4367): 4353.0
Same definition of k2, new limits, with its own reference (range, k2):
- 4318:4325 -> 0.019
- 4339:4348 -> 0.026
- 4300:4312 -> 0.033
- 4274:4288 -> 0.028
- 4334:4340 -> 0.035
